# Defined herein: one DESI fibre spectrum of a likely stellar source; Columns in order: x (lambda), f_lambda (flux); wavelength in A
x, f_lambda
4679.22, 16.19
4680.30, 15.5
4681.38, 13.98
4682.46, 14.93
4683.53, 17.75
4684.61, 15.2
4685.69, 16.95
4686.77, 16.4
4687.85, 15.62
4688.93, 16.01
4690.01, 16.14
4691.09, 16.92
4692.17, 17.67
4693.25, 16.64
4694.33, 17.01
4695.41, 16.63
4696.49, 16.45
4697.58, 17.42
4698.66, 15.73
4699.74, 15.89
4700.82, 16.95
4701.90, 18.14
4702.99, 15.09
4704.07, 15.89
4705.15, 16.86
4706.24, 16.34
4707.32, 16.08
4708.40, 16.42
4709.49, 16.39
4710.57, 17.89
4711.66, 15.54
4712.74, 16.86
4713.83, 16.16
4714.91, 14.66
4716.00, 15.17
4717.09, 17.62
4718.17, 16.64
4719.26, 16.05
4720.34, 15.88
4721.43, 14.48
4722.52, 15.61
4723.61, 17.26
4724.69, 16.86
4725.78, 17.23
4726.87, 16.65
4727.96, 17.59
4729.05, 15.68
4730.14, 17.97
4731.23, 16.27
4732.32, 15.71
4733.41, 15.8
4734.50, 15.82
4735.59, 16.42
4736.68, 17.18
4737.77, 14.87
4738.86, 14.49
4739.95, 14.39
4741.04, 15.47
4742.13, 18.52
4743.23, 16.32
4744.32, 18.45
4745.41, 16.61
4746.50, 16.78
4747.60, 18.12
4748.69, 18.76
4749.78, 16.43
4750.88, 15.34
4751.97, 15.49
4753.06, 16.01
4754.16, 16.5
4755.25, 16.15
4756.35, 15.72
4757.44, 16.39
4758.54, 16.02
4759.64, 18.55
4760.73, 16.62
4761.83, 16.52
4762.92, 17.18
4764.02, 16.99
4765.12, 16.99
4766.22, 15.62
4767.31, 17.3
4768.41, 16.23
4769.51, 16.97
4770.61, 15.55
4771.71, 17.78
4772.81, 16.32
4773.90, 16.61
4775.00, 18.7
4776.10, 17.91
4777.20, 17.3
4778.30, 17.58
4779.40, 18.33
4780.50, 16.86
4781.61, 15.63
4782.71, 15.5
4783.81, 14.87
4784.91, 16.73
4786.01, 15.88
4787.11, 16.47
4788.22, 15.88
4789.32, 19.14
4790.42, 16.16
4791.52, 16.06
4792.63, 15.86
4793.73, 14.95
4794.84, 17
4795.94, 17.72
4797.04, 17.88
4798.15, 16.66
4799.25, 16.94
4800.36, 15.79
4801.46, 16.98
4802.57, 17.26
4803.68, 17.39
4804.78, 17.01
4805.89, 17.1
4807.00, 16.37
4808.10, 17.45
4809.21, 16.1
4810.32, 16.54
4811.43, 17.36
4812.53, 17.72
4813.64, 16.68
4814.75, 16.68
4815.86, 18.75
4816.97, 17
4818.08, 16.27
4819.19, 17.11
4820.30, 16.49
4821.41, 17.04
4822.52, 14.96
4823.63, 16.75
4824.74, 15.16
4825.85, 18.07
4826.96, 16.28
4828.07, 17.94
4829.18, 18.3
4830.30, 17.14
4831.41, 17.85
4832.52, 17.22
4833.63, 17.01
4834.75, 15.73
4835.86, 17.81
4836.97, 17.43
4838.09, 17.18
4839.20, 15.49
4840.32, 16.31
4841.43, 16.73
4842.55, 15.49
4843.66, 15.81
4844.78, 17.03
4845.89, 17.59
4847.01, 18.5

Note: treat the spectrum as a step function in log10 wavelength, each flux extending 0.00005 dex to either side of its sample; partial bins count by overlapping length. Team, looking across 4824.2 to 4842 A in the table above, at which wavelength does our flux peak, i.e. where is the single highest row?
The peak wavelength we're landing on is 4829.18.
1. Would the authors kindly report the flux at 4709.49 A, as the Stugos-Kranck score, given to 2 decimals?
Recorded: 16.39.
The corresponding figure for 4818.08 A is 16.27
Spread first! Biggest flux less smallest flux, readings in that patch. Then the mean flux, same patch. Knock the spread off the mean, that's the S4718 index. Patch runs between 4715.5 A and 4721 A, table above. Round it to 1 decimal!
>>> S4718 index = 13.8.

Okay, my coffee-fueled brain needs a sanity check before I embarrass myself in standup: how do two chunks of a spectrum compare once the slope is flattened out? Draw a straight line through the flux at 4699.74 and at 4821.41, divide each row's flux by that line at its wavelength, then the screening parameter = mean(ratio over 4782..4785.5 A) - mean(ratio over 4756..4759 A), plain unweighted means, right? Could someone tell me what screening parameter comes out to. -0.035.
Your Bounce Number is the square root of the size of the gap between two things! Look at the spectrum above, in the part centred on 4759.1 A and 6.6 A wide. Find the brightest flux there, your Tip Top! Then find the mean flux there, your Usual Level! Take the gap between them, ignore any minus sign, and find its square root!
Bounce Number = 1.38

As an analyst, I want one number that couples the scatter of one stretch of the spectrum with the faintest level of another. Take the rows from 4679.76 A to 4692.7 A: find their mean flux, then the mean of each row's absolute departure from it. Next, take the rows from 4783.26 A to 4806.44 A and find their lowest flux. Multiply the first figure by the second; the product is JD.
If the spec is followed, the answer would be 13.1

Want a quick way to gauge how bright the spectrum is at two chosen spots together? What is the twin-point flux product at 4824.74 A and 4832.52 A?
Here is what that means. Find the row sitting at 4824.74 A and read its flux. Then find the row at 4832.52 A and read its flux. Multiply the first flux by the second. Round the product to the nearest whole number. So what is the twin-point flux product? 261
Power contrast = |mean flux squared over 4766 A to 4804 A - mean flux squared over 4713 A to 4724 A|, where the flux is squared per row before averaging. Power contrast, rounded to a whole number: 26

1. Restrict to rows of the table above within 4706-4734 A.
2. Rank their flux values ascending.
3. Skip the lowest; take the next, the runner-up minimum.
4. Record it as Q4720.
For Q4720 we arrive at 14.66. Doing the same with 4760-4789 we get 15.5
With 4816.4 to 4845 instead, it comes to 15.16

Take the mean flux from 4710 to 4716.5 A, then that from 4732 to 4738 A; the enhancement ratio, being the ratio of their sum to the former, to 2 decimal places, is 2.00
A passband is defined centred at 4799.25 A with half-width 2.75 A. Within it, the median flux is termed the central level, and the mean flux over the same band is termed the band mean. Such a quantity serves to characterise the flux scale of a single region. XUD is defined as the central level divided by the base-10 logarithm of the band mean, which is 13.8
